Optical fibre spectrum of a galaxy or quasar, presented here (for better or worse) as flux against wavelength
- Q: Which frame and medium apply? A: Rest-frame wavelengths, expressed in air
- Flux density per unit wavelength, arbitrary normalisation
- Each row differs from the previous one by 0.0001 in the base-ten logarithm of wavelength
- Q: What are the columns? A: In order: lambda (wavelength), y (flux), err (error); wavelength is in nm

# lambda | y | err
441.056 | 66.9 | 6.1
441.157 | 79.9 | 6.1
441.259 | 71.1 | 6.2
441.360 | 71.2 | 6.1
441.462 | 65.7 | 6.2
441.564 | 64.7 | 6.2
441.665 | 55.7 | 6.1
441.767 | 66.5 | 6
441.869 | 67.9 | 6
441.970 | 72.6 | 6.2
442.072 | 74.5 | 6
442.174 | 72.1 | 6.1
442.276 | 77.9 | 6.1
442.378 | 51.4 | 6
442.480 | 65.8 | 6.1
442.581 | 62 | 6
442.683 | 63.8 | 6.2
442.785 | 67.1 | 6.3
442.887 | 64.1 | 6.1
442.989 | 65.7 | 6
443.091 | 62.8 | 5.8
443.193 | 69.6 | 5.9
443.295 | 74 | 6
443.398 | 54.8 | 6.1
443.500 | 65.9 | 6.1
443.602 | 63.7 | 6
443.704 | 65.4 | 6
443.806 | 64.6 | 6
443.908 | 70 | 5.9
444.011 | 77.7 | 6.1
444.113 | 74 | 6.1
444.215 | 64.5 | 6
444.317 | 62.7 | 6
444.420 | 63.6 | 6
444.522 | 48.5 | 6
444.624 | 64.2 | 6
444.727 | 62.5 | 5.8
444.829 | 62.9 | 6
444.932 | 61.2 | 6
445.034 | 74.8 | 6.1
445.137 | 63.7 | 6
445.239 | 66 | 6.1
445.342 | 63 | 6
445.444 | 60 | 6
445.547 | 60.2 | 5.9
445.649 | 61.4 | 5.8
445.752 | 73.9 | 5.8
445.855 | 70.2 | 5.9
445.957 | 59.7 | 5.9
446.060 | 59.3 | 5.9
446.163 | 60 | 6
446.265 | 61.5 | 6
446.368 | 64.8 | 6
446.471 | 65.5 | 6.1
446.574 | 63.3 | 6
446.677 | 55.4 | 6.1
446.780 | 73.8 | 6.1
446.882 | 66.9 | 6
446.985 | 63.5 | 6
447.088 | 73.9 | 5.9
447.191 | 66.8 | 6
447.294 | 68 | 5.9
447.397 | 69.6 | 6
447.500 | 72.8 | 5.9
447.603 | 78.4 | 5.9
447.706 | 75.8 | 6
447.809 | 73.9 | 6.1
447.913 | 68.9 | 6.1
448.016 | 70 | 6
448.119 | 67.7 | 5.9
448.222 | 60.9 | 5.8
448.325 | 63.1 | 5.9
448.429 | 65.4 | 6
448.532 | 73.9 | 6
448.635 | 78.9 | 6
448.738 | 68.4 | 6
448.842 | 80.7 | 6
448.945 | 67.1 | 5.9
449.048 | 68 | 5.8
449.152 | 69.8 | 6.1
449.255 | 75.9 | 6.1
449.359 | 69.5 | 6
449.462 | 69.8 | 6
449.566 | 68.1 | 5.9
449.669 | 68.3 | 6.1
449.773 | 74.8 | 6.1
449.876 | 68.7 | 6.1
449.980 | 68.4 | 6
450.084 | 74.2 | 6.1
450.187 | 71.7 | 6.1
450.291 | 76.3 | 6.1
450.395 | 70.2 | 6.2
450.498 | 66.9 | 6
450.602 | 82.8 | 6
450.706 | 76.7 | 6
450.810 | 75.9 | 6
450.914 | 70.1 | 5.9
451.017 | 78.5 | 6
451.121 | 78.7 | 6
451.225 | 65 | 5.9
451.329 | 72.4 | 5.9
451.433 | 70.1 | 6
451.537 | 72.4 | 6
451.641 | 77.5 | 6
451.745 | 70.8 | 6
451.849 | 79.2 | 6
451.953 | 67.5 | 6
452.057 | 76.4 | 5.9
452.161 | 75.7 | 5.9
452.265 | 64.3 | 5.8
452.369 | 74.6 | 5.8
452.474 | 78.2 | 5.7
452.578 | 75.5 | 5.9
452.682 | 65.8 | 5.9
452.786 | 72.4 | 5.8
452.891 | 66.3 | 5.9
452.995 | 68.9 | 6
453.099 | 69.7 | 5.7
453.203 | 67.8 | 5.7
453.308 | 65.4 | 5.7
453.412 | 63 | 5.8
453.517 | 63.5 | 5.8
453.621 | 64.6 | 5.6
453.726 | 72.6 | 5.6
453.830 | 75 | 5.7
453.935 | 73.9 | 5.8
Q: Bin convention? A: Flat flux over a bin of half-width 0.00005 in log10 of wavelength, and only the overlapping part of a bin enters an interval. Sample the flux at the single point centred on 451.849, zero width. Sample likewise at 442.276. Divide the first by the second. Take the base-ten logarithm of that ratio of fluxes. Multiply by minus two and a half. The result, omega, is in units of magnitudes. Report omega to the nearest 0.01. -0.02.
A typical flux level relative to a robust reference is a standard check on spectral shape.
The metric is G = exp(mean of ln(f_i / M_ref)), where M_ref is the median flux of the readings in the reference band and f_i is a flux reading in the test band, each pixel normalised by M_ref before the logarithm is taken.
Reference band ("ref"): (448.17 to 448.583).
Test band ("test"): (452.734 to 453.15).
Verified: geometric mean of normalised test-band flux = 1.08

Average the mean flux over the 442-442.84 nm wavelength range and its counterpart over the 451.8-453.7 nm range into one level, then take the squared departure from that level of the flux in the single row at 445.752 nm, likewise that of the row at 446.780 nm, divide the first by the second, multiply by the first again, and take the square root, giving 6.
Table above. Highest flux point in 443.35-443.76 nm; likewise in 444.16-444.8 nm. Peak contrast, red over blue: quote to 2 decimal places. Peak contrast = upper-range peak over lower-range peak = 0.98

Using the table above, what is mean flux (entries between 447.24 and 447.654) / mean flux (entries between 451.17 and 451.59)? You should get 1.03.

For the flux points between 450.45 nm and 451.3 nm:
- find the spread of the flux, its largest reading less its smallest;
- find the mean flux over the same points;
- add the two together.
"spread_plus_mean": 92.1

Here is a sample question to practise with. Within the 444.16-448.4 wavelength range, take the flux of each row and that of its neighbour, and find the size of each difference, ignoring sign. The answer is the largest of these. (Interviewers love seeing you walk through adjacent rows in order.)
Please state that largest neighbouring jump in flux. 18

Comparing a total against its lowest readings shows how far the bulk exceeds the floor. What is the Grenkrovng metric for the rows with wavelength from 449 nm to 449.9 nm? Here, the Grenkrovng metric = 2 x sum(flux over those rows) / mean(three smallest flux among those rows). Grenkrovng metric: 19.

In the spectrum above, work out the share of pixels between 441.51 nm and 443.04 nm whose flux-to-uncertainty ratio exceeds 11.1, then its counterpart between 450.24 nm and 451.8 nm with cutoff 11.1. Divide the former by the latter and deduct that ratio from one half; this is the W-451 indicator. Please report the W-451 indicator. 0.14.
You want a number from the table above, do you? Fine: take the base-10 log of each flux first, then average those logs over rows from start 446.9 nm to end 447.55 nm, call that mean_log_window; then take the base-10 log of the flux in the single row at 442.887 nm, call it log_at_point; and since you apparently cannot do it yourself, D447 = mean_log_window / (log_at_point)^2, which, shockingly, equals 0.563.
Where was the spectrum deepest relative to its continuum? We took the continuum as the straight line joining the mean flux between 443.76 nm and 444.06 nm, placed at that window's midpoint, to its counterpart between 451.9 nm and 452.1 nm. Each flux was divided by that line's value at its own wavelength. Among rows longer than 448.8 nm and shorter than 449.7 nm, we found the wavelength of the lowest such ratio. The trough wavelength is 448.945 nm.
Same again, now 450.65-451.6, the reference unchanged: 451.225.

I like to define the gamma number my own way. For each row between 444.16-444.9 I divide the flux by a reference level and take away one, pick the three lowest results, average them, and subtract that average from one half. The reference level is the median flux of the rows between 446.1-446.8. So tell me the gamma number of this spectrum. 0.59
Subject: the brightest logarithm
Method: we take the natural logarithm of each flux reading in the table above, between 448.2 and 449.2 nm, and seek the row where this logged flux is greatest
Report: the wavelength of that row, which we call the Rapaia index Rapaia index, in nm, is 448.842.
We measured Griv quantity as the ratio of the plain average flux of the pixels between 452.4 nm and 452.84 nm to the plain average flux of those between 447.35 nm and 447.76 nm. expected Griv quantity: 0.98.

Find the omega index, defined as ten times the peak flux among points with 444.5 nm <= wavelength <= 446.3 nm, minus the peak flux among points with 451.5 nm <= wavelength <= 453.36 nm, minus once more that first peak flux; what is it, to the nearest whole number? 594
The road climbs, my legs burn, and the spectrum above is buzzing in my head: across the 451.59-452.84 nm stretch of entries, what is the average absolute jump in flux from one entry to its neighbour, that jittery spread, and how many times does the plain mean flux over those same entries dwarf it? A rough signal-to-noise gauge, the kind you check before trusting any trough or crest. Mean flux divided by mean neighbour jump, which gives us 10.0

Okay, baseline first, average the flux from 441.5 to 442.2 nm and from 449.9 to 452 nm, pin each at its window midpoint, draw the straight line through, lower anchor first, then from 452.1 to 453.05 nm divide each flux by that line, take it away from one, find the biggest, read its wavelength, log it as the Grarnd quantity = 452.265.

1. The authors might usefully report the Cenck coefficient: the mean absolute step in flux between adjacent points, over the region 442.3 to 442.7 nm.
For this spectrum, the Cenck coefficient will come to 6.7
